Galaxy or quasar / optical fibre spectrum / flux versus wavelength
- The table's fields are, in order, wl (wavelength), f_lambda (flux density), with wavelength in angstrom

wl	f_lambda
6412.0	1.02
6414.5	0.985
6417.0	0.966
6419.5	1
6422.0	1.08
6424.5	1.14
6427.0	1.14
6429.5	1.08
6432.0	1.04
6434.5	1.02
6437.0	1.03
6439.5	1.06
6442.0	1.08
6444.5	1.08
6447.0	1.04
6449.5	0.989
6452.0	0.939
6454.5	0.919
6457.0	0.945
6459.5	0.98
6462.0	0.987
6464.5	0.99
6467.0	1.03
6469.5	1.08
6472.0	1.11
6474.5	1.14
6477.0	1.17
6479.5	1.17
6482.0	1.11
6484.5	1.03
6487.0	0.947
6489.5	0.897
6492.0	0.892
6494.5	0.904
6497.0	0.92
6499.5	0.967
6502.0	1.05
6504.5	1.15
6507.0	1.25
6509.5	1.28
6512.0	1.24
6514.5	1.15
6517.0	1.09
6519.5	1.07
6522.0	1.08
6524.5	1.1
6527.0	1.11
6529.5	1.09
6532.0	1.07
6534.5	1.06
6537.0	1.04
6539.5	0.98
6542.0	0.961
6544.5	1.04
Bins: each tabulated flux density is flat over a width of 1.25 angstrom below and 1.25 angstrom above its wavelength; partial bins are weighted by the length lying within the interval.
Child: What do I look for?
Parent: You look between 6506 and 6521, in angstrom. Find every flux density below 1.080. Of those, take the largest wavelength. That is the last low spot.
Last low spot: 6519.5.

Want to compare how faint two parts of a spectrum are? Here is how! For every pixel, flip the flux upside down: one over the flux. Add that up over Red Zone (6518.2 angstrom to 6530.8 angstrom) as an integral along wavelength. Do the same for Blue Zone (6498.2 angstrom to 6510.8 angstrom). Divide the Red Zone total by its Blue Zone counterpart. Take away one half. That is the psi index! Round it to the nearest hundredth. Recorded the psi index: 0.53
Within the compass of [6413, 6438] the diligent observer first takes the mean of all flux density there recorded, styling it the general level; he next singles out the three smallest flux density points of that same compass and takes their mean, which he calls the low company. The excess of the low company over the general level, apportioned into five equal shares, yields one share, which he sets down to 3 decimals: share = -0.013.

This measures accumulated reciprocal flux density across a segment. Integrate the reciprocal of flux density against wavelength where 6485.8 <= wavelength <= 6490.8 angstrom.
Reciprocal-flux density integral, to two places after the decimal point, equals 5.43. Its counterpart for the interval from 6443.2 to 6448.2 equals 4.72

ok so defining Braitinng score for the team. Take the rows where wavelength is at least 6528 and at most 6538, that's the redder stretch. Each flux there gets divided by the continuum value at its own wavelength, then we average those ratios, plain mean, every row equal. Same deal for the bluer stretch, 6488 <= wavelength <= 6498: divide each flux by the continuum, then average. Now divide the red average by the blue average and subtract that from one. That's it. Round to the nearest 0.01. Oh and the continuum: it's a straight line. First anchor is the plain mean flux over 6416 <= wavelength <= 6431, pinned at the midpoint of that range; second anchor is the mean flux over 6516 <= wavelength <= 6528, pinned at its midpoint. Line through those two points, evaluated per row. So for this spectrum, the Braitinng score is -0.17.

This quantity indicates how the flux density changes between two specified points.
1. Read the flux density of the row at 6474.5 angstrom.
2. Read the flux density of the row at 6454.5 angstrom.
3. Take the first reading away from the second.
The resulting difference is -0.22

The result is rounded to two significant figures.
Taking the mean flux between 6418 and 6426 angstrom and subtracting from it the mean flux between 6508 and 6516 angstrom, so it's -0.15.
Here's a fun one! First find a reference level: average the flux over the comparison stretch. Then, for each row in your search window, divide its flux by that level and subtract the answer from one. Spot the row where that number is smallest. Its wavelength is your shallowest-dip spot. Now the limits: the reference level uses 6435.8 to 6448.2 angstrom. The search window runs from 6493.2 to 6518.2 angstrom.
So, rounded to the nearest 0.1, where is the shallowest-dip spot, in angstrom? 6509.5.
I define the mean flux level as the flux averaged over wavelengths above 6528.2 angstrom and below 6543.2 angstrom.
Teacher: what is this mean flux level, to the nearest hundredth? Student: 1.03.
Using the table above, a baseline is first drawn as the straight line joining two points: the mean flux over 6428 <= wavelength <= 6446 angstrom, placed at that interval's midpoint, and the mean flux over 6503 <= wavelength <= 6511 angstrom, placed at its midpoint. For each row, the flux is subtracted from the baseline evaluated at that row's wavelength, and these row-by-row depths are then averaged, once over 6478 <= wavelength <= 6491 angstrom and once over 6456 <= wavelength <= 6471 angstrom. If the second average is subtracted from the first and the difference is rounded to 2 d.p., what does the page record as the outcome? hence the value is 0.02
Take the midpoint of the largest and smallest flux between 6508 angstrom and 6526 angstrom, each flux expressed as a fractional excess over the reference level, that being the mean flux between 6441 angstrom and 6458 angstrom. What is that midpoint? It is 0.18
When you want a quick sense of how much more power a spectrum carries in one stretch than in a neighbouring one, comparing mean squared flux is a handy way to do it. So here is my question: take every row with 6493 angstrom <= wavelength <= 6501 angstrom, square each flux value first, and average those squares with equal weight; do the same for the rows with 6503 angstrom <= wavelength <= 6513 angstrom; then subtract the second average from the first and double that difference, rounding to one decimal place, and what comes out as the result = -1.3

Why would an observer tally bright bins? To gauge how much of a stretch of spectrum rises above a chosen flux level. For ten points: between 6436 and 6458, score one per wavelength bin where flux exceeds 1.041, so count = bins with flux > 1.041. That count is 3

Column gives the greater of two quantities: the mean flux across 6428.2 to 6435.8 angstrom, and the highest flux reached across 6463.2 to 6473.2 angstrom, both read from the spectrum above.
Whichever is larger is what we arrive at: 1.11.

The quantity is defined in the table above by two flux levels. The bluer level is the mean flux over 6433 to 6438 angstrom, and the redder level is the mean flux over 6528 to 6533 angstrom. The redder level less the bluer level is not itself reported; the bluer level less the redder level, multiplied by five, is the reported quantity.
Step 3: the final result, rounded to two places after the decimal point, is -0.28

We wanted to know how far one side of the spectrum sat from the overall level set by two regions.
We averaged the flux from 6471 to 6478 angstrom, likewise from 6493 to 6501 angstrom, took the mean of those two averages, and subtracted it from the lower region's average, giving 0.10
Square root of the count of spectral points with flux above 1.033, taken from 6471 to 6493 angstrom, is 2.24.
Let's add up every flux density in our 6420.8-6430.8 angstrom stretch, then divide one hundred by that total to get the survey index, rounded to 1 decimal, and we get 22.5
